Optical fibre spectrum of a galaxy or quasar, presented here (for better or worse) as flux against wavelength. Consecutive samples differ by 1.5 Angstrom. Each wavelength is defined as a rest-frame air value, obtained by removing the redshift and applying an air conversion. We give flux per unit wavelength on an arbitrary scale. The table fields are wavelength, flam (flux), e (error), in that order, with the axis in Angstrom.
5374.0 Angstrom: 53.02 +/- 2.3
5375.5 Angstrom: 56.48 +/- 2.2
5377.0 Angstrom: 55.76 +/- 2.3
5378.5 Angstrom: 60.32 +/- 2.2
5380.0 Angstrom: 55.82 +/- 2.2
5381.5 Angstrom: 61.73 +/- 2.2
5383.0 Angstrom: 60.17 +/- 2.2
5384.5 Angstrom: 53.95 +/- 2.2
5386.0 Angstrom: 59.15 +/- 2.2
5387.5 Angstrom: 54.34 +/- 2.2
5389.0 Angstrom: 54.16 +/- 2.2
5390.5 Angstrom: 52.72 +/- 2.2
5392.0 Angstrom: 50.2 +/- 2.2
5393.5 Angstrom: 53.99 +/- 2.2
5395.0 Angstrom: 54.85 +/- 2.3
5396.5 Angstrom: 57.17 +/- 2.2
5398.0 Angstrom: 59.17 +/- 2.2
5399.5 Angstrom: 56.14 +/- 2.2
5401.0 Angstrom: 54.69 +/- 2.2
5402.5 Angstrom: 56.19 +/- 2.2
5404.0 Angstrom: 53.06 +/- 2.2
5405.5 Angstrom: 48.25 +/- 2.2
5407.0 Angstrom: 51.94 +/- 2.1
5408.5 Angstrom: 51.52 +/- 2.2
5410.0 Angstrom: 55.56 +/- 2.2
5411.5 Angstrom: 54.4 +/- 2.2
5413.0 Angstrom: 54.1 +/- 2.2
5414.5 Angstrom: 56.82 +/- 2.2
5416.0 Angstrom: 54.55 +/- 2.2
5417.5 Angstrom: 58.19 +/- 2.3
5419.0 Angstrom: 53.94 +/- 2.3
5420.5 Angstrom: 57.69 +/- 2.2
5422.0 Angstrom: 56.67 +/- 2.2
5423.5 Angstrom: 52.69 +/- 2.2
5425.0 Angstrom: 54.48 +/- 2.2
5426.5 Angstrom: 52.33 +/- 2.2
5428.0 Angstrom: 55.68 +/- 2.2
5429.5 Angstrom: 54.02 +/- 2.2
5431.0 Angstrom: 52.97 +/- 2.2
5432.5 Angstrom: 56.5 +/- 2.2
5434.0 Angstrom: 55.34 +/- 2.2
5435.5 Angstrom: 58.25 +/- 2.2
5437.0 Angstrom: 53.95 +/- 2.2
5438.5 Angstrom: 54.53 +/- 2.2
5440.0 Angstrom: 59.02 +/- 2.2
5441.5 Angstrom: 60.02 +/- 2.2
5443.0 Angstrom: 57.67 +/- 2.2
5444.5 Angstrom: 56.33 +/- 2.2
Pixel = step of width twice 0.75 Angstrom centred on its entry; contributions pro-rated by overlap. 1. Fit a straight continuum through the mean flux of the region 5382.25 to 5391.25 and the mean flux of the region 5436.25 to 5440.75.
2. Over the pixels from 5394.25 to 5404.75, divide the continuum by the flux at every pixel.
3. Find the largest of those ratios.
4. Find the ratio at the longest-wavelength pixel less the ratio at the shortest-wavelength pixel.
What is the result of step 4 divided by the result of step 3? 0.033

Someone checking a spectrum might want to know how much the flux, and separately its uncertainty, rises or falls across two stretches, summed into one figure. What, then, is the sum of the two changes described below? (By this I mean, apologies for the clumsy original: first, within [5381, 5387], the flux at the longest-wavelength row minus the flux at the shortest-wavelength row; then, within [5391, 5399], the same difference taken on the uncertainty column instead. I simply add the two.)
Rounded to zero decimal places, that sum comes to -3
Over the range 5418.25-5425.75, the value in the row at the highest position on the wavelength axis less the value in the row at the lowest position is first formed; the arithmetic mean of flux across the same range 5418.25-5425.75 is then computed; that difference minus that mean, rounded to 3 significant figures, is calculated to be -54.6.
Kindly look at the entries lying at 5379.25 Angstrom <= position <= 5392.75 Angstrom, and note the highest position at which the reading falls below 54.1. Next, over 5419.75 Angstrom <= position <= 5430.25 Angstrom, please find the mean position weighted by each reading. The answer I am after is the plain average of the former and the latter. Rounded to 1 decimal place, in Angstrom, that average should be 5408.5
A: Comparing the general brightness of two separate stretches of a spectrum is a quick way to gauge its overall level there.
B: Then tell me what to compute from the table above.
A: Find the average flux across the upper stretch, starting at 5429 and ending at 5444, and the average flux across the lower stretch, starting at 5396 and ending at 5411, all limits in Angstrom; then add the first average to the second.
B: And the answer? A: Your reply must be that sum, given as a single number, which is 111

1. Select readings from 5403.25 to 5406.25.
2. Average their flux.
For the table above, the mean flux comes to 50.7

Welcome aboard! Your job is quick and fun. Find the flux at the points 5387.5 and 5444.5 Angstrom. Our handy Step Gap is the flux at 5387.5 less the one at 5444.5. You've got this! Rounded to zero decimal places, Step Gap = -2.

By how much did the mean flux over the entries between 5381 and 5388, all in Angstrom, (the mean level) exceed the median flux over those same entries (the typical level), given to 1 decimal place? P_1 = -1.3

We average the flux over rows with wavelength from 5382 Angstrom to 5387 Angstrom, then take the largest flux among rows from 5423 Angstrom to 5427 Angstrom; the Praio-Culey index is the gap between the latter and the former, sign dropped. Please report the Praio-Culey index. 3.3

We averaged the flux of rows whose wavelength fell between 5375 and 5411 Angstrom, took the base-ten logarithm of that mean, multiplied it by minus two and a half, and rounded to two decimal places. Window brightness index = -4.36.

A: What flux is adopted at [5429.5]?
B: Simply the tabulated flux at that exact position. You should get 54.02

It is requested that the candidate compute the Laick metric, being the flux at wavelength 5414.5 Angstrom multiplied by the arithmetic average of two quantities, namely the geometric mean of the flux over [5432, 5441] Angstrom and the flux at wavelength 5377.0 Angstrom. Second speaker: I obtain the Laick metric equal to 3182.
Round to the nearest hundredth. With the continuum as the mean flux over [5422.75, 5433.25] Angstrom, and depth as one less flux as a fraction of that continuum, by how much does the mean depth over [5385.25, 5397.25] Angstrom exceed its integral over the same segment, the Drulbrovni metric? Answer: 0.10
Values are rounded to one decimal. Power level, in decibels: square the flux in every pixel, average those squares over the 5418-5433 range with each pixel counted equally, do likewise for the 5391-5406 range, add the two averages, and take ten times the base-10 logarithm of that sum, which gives 37.8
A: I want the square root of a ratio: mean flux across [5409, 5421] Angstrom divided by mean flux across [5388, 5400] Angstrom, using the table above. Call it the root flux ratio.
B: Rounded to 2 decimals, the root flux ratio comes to 1.01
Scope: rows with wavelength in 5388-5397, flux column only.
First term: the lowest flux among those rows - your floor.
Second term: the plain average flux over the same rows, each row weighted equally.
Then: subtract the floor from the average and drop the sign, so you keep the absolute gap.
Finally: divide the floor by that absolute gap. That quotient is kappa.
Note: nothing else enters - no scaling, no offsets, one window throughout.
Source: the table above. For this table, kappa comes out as 14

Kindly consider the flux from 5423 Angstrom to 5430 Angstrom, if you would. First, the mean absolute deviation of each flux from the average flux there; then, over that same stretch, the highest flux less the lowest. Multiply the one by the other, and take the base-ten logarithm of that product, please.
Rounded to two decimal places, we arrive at 0.55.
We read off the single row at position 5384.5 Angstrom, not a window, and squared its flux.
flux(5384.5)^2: 2911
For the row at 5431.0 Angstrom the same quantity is 2806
